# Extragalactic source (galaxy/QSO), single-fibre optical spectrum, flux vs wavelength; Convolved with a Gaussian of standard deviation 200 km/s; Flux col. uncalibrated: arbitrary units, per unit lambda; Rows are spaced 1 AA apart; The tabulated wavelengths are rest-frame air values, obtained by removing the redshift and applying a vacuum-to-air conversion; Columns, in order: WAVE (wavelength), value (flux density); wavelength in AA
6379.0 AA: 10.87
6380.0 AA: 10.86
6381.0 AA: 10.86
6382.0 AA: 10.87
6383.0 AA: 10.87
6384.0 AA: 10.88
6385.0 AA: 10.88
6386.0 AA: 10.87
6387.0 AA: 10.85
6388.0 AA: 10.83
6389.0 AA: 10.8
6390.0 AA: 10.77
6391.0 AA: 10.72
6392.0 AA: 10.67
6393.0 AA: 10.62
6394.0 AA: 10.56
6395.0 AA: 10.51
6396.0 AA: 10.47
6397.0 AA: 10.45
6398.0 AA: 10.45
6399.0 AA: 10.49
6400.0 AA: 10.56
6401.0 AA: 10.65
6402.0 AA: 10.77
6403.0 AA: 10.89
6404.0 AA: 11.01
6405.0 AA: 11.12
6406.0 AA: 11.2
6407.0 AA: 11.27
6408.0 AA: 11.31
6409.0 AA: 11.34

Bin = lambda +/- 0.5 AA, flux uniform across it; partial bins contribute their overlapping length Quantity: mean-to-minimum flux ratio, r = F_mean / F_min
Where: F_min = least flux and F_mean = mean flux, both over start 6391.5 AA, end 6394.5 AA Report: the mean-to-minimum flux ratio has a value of 1.01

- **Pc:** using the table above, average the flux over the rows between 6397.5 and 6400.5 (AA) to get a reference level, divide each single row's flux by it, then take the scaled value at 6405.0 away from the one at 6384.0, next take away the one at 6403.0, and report -1.06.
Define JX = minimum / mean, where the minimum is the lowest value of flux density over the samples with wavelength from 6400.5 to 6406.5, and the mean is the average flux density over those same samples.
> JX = 0.973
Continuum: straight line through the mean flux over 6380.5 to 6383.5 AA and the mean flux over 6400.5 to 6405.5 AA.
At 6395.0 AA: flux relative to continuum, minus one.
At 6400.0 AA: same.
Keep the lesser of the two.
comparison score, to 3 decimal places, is -0.034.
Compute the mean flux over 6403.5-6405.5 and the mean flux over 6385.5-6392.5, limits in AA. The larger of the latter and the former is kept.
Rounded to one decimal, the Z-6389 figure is 11.1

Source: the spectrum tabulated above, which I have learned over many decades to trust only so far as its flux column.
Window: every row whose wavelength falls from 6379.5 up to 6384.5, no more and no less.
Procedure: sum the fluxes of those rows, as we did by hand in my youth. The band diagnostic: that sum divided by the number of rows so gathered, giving 10.9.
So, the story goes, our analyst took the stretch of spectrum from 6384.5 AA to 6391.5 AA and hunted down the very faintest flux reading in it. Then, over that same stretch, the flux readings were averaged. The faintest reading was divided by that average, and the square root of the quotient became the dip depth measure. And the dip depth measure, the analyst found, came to 0.995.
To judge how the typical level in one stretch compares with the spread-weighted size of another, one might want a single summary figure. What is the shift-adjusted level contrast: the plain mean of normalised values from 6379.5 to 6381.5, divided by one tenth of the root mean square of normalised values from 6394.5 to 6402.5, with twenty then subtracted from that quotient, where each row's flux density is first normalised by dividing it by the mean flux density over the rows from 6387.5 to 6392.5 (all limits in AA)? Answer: -9.70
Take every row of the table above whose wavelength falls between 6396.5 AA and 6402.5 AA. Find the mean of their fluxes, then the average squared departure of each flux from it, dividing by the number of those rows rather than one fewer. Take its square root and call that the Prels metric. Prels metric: 0.12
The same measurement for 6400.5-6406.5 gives 0.19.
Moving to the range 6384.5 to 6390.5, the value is 0.04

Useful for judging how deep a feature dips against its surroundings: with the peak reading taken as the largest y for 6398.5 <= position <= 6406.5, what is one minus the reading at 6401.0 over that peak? 0.049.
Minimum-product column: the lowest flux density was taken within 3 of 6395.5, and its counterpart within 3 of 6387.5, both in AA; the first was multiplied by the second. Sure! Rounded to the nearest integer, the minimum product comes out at 113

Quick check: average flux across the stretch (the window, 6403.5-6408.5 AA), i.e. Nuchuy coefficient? 11.2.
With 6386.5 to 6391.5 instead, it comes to 10.8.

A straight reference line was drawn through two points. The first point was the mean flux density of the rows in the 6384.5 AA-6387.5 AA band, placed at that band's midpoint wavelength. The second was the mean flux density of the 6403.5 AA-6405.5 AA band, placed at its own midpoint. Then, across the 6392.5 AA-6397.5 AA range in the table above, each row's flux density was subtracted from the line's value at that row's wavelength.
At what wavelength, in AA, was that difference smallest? 6393.0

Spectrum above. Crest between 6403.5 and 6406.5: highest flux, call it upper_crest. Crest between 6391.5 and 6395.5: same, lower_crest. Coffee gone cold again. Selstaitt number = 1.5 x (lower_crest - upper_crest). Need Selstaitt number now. -0.8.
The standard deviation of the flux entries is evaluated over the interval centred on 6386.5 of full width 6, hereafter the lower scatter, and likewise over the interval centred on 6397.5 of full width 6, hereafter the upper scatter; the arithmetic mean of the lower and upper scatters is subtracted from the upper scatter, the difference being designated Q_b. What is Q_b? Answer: 0.005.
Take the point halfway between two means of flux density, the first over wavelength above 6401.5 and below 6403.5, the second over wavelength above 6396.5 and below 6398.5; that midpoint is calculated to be 10.6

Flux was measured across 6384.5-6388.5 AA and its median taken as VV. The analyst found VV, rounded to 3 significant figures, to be 10.9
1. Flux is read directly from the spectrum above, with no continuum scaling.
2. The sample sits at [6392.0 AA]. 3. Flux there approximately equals 10.67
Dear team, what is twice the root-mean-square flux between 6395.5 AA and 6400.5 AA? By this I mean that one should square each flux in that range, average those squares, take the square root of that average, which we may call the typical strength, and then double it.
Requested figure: 21.0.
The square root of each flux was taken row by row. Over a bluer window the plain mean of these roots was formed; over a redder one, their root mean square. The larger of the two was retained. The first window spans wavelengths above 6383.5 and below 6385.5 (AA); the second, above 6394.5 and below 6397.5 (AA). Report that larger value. 3.298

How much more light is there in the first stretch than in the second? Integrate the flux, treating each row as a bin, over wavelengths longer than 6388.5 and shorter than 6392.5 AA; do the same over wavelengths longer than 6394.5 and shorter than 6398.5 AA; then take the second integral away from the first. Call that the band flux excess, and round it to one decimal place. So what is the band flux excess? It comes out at 1.1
